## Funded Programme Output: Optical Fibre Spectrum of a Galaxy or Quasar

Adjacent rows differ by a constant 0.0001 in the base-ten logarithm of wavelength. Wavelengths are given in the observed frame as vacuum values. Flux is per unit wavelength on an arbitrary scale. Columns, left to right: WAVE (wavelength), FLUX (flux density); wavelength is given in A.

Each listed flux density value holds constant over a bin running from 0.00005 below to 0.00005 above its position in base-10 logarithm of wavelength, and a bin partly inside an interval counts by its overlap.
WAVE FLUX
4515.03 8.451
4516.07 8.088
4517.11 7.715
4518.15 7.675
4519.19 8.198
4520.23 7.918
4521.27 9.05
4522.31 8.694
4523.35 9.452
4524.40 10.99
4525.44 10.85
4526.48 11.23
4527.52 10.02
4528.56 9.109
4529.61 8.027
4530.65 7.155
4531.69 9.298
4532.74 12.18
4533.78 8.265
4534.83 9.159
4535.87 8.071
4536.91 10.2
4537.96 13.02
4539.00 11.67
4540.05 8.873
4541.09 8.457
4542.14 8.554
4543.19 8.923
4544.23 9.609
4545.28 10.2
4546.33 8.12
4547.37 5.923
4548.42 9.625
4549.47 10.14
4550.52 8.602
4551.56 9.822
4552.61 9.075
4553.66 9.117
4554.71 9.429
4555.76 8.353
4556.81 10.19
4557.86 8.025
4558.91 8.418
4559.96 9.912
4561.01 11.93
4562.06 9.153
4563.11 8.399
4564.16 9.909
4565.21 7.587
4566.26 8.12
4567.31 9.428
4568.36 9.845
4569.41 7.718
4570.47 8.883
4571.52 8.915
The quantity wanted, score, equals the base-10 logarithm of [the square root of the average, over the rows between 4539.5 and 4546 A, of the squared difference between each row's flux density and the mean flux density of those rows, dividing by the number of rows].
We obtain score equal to -0.21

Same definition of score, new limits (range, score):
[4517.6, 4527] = 0.11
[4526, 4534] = 0.20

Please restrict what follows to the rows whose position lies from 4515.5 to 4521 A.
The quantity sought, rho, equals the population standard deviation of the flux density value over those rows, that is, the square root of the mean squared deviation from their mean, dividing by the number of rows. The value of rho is 0.2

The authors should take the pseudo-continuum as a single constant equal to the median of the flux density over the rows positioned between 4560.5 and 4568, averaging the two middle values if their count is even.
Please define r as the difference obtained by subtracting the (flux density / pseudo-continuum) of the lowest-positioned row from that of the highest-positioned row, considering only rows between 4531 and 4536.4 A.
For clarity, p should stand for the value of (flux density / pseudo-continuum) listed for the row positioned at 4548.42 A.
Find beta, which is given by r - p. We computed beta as -1.2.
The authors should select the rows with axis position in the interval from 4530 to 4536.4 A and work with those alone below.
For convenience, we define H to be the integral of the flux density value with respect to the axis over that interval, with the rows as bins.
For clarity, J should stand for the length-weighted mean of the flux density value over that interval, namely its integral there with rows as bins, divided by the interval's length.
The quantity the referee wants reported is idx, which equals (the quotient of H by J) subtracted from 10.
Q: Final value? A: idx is 4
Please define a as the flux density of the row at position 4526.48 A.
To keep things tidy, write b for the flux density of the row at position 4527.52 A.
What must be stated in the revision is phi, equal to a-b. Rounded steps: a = 11.23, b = 10.02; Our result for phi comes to 1.2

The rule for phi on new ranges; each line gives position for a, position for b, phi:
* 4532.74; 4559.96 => 2.3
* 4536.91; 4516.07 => 2.1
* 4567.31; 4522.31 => 0.7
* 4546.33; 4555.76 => -0.2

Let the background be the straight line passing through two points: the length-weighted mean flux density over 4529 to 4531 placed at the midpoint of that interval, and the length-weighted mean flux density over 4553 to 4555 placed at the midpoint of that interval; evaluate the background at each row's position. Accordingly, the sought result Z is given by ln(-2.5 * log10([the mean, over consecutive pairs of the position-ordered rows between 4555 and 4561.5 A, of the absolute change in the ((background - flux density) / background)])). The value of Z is 0.68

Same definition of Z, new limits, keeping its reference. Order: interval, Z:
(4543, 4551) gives 0.61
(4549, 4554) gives 0.92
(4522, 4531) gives 0.84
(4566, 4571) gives 0.83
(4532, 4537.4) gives 0.40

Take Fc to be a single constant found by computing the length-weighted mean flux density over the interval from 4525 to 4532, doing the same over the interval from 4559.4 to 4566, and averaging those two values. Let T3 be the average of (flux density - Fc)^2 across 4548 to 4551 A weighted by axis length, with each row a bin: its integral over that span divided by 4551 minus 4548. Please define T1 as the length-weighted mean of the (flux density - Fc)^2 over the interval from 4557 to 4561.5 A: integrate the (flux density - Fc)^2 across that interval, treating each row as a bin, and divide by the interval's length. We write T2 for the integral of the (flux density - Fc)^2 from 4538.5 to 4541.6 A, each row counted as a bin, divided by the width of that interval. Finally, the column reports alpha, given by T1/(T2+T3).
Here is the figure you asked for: 0.9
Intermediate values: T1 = 2.2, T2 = 2.1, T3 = 0.4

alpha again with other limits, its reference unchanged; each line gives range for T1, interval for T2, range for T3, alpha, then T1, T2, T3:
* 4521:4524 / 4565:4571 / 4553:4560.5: 0.2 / 0.3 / 1.3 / 0.7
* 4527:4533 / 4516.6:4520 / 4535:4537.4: 0.7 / 2.3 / 2.4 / 1.0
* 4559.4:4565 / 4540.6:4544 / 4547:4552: 0.6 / 1.7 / 0.6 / 2.5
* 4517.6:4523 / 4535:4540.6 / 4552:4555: 0.4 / 1.4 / 3.9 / 0.1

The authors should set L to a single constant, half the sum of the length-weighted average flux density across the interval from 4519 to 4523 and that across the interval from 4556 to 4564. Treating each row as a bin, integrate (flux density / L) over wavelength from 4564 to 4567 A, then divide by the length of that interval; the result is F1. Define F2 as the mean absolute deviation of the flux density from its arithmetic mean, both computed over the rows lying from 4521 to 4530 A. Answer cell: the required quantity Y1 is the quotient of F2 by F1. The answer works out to 1.00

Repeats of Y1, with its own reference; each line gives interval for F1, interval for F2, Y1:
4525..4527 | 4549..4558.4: 0.51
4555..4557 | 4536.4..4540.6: 1.38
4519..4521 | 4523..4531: 1.28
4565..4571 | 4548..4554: 0.48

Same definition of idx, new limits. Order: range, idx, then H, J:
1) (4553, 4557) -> 6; 37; 9.2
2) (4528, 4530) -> 8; 17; 8.6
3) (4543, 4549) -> 4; 52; 8.7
